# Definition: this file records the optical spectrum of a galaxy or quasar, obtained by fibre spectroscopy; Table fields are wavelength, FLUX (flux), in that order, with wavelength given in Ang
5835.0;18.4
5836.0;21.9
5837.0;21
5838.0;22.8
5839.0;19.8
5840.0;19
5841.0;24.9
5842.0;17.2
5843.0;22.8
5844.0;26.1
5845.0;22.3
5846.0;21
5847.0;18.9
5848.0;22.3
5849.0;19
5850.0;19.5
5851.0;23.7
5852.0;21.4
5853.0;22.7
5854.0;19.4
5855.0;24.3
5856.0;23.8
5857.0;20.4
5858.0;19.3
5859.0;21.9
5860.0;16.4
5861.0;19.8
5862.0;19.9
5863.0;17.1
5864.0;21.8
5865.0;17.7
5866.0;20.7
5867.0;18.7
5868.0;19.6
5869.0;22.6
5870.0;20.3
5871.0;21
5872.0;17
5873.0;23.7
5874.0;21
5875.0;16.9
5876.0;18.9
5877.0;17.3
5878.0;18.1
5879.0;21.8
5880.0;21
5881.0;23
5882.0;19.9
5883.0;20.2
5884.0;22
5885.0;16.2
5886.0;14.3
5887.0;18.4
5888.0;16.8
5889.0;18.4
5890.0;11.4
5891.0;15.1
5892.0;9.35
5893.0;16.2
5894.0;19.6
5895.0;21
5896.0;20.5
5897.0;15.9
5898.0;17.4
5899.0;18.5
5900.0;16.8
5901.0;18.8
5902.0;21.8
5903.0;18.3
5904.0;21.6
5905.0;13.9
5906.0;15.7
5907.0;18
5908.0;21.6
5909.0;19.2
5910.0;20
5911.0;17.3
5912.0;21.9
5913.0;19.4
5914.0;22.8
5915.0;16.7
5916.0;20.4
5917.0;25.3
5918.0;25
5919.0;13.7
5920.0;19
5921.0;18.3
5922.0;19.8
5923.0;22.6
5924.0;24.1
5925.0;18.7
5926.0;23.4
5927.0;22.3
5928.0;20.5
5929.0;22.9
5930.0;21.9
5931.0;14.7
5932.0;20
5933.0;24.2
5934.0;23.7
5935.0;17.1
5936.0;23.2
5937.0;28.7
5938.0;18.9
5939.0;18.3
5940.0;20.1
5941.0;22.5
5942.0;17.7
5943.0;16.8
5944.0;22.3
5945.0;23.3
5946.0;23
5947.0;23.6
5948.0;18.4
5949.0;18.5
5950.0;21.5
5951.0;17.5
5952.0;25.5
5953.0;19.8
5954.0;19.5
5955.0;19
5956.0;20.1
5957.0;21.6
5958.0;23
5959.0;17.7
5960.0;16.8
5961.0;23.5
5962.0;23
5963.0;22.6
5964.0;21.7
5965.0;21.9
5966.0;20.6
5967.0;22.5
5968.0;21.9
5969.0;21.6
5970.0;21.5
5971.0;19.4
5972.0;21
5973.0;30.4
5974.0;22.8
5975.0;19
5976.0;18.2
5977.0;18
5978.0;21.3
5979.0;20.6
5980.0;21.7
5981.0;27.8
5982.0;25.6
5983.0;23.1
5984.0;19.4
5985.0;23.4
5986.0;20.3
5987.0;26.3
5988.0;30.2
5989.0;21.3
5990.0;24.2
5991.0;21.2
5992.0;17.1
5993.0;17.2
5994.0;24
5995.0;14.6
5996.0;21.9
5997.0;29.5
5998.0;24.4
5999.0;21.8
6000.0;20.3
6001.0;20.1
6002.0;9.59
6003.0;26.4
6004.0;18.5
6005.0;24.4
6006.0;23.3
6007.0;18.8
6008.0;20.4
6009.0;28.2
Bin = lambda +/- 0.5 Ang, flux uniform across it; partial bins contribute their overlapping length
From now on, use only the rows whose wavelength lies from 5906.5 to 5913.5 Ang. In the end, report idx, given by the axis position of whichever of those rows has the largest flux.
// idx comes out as 5912.0 Ang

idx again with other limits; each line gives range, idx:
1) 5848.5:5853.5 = 5851.0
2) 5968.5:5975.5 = 5973.0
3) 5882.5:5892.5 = 5884.0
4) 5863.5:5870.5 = 5869.0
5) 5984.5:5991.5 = 5988.0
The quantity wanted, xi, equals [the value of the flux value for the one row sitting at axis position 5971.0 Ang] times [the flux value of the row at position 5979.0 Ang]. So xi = 400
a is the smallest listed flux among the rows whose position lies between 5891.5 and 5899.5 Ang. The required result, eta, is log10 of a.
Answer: 0.97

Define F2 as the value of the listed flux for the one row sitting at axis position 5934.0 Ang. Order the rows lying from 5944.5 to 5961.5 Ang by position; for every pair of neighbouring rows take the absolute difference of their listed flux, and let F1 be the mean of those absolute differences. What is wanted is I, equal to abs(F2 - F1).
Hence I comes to 21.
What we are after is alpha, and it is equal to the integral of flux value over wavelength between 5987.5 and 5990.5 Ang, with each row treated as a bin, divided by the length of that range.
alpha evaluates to 25.2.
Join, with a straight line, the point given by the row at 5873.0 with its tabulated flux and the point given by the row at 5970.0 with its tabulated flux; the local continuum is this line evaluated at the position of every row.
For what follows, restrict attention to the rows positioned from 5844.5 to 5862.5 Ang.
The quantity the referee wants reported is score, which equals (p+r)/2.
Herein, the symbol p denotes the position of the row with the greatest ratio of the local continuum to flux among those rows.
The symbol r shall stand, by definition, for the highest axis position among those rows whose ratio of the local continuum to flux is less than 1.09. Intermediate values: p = 5860.0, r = 5856.0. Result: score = 5858.0 Ang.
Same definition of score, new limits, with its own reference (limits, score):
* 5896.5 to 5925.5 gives 5921.5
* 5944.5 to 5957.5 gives 5954.0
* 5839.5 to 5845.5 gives 5843.0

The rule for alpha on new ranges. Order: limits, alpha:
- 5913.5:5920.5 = 20.4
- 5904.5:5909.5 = 17.7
